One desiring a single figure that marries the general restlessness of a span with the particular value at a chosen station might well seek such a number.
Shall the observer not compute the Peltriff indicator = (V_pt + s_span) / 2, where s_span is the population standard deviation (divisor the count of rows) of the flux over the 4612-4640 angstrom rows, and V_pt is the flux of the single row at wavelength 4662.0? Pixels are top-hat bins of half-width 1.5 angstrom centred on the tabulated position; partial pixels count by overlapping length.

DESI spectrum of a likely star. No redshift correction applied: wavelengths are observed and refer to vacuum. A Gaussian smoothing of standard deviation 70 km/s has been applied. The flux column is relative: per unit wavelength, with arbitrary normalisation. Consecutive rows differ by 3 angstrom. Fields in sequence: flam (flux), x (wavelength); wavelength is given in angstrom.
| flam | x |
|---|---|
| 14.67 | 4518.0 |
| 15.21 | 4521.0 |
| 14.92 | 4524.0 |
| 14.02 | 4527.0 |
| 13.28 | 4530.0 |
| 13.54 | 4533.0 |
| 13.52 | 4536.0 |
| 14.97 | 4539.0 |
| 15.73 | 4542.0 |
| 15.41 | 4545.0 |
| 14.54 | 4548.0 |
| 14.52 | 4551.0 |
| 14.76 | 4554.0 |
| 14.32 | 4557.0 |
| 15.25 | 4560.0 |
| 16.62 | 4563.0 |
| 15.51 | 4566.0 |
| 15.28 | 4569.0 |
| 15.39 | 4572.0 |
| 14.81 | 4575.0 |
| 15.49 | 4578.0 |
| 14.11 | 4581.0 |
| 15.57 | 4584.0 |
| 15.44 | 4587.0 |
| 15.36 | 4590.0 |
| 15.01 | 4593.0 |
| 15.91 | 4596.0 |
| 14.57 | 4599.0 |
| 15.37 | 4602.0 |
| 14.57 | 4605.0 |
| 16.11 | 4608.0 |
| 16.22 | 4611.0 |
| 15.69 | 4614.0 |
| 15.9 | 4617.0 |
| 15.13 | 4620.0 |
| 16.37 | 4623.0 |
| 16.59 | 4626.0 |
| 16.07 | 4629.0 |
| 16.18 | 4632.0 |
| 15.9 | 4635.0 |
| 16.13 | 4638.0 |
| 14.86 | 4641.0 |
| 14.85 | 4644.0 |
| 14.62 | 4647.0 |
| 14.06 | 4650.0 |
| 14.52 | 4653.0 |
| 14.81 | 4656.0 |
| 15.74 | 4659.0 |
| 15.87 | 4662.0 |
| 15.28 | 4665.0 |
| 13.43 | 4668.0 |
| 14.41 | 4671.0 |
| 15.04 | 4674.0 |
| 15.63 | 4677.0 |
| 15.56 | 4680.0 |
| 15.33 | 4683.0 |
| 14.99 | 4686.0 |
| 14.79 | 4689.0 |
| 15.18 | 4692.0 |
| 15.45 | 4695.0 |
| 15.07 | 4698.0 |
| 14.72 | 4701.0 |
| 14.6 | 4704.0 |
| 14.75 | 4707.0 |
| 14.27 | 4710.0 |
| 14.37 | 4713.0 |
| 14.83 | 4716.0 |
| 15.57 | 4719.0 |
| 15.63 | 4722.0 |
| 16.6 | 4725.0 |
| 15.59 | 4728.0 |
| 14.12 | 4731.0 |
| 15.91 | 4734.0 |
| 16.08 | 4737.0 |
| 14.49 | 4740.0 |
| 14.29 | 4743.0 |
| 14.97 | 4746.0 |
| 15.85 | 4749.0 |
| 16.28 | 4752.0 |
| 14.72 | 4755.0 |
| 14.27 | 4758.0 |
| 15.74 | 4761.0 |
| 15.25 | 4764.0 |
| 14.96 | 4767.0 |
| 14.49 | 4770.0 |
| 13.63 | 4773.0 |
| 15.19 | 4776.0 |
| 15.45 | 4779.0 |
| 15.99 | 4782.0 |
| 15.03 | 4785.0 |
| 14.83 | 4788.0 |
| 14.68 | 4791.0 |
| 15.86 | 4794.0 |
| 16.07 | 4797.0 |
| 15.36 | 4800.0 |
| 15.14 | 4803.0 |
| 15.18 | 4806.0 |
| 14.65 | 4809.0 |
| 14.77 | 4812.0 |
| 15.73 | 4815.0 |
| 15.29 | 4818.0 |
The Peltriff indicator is 8.13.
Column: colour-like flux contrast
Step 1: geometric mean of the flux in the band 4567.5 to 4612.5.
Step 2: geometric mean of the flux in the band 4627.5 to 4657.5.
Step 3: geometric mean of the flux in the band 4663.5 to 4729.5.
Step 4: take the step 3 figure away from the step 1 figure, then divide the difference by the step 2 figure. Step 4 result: 0.015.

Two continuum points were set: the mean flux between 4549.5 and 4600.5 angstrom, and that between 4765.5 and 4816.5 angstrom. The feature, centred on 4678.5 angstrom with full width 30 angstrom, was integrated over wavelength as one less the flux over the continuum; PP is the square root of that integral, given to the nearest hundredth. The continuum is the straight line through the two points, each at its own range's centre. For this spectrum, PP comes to 0.60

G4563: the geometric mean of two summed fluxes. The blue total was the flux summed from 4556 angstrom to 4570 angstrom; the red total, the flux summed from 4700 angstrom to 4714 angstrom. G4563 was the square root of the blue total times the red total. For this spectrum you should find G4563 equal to 74.8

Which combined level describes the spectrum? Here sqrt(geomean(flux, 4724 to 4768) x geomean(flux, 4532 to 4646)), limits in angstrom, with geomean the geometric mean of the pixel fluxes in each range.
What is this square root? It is 15.27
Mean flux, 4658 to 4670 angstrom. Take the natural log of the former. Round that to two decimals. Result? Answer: 2.71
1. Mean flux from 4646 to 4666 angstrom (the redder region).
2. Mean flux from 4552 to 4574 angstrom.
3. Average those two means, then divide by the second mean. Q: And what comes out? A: 0.99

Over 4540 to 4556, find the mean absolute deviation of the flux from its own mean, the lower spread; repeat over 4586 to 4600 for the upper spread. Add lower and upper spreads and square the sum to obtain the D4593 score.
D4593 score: 0.70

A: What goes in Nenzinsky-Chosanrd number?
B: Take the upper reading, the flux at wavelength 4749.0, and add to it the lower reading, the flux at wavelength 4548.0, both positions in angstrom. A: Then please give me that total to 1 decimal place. 30.4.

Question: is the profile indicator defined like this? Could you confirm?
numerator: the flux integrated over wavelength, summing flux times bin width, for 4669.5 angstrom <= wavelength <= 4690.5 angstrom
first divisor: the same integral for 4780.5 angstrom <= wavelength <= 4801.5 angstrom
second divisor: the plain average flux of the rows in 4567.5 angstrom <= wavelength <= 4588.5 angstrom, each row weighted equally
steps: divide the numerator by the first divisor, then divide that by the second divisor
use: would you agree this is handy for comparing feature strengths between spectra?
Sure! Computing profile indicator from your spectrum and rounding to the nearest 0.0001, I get 0.0647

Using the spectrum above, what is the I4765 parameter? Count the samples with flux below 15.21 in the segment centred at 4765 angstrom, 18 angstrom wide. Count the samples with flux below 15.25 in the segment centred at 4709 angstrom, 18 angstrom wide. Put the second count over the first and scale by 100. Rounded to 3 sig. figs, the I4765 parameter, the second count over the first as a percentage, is 150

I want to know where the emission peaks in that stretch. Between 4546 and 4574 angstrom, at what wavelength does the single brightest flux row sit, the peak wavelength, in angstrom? 4563.0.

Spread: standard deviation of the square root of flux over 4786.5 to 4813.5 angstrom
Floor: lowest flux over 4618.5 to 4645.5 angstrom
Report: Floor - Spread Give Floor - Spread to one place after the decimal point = 14.8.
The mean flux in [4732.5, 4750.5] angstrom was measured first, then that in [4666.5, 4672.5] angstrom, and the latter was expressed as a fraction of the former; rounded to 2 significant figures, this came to 0.91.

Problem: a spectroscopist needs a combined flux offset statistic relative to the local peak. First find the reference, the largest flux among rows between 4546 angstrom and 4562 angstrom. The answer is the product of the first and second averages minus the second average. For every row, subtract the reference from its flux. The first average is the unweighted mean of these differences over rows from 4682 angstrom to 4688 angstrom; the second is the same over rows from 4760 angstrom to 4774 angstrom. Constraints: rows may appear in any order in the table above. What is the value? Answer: 0.48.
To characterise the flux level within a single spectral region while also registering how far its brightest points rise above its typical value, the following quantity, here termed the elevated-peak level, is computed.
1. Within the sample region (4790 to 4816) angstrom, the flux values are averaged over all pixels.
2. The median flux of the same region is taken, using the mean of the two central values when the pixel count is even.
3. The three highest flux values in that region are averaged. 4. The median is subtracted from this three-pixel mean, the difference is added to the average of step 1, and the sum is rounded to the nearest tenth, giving 16.0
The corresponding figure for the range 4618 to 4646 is 16.1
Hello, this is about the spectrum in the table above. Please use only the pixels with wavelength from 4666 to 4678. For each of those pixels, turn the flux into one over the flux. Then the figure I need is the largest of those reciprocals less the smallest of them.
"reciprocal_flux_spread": 0.0105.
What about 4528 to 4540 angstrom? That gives 0.0085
